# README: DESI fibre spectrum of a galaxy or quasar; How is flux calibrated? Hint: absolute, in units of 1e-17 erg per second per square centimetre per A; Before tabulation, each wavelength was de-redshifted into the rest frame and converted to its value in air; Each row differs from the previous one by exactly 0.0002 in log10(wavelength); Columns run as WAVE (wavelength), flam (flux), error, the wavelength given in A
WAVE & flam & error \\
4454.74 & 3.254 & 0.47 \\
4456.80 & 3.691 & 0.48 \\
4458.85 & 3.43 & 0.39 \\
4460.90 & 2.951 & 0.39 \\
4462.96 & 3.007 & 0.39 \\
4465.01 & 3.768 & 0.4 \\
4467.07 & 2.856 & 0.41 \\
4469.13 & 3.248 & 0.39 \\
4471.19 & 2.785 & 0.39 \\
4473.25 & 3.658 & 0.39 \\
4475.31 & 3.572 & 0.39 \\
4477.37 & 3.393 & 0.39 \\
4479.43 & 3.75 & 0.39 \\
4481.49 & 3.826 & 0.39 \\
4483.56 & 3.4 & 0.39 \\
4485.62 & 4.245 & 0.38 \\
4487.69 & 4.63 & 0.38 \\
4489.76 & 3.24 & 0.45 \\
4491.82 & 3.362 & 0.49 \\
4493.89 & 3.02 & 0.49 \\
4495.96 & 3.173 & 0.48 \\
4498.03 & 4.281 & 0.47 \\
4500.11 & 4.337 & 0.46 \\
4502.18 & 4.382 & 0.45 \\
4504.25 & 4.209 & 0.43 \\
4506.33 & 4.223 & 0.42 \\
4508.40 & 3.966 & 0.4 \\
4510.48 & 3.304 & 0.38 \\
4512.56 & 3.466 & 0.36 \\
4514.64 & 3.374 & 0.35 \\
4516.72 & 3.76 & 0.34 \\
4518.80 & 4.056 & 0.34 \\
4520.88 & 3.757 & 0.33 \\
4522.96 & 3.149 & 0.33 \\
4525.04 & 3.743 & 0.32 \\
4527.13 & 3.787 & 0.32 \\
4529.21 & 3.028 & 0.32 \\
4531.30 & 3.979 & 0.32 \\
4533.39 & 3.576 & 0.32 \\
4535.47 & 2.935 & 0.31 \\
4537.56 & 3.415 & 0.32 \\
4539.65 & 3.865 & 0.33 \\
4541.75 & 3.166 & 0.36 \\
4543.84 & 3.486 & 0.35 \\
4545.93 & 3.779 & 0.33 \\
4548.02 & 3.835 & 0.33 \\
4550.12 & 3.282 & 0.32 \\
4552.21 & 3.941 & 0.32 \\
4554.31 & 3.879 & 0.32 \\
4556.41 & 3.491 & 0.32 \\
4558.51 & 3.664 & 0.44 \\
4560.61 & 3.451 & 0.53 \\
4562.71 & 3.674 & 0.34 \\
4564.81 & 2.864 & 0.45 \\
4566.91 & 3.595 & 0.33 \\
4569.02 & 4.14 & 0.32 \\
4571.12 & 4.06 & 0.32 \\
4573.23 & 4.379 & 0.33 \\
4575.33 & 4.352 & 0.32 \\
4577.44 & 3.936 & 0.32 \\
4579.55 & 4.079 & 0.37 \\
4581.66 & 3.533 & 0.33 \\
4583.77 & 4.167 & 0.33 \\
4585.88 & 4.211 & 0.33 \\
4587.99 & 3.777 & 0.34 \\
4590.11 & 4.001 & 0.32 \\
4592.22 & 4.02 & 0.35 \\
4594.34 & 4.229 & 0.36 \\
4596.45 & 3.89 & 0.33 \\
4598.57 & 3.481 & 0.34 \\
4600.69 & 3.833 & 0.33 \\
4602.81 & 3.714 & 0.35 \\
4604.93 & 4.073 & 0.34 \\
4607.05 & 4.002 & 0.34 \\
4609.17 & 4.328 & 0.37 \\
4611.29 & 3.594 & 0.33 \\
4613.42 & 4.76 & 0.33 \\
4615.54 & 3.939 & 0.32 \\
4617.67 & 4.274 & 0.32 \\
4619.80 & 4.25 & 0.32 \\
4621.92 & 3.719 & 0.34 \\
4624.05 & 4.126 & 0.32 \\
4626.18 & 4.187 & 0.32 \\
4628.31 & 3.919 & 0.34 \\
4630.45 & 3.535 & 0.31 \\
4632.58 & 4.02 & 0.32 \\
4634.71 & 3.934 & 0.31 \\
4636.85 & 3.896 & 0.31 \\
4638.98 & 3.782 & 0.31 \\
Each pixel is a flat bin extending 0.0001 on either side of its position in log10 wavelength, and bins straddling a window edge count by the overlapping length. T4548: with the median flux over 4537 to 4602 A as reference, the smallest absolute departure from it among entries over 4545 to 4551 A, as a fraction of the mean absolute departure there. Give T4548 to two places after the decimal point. 0.00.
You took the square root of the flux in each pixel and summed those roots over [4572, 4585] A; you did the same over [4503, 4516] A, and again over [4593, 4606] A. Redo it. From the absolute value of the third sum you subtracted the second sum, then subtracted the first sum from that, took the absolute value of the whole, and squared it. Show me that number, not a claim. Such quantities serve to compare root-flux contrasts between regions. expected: 142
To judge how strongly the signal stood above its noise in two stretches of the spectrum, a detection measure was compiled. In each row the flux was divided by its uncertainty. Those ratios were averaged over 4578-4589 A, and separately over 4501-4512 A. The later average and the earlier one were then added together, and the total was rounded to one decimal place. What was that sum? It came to 21.3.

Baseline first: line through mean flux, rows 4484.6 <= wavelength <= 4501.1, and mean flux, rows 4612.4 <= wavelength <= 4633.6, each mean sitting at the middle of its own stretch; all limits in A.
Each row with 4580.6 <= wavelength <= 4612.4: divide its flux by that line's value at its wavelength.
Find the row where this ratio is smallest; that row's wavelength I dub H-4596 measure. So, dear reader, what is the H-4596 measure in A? 4598.57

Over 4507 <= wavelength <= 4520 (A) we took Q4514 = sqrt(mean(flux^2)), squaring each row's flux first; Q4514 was 3.7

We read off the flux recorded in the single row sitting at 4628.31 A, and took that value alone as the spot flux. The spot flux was 3.919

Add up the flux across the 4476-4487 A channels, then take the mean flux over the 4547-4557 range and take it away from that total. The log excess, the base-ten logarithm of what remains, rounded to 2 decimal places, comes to 1.17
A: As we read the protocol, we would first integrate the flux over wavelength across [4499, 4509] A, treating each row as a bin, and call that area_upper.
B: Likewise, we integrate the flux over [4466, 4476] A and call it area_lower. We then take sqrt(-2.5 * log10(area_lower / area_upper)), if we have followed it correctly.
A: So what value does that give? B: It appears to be 0.55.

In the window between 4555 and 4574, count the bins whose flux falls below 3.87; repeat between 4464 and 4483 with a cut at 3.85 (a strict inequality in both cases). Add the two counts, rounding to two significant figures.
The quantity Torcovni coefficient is 15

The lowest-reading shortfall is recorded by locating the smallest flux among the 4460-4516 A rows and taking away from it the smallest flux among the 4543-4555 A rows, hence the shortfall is -0.50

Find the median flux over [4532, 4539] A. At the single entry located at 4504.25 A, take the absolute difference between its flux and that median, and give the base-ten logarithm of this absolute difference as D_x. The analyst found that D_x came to -0.10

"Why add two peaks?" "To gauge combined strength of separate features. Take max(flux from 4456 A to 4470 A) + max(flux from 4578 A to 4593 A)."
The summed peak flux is 7.98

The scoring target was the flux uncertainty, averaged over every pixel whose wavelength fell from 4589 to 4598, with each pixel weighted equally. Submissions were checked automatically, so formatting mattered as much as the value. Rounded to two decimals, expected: 0.34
